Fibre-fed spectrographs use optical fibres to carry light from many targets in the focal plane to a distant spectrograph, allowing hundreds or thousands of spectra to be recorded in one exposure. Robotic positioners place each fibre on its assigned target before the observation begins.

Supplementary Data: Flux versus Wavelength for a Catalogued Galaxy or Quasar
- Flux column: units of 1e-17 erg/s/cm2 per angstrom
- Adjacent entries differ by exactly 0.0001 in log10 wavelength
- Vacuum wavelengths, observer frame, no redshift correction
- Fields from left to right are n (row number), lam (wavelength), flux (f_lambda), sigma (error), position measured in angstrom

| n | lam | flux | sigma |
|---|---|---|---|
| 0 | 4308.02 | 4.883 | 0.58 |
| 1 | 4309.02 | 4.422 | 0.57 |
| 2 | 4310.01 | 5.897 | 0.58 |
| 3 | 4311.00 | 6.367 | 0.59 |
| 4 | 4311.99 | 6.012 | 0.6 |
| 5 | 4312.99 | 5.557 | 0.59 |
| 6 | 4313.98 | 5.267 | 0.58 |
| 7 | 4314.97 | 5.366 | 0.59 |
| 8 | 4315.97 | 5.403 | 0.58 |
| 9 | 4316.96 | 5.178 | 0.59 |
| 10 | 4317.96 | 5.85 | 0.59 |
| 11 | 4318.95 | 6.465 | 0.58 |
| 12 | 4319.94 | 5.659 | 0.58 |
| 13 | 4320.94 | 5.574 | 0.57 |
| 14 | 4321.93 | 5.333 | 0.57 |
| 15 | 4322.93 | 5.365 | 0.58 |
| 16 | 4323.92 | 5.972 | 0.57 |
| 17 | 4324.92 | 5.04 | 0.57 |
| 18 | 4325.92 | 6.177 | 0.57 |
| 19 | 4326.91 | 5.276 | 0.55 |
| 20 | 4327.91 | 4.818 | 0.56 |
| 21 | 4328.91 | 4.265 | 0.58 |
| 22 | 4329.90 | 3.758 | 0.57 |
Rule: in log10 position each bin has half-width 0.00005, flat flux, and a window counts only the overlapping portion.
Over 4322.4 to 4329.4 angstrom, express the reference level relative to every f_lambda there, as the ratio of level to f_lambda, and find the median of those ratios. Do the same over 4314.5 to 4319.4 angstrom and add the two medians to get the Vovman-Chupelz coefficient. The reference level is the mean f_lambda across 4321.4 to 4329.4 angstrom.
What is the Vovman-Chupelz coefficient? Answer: 1.98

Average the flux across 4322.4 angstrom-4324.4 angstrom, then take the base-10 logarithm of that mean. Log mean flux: 0.753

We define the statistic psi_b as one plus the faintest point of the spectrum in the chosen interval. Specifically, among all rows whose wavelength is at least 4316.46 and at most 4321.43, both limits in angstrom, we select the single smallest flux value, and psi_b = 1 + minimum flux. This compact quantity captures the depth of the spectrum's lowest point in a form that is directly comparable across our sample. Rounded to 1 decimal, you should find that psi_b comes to 6.2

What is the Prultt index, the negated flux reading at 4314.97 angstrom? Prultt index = -5.37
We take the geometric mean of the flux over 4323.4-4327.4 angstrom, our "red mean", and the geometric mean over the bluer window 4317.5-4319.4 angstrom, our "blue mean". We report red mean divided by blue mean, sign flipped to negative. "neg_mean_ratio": -0.91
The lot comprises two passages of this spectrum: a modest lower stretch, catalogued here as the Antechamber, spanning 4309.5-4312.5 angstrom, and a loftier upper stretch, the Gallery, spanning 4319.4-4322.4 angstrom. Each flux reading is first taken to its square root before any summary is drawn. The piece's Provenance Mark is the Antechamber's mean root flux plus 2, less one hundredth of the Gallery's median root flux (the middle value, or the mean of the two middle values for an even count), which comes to 4.44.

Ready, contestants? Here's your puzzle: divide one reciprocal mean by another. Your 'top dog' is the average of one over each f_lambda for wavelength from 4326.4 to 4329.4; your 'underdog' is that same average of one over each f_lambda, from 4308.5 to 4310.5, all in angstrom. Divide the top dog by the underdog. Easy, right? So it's 1.06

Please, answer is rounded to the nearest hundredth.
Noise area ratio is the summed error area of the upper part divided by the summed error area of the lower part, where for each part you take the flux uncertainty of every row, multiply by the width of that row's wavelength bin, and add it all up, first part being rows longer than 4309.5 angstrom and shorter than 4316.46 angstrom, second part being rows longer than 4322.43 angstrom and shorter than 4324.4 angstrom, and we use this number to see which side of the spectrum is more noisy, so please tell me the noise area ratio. 0.28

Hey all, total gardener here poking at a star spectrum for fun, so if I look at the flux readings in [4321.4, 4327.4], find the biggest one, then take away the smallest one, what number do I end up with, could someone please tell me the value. 1.1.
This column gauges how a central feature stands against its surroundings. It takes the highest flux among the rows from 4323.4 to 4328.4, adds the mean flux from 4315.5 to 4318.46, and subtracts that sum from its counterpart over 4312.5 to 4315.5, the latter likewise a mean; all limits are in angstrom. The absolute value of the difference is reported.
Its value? 6.26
